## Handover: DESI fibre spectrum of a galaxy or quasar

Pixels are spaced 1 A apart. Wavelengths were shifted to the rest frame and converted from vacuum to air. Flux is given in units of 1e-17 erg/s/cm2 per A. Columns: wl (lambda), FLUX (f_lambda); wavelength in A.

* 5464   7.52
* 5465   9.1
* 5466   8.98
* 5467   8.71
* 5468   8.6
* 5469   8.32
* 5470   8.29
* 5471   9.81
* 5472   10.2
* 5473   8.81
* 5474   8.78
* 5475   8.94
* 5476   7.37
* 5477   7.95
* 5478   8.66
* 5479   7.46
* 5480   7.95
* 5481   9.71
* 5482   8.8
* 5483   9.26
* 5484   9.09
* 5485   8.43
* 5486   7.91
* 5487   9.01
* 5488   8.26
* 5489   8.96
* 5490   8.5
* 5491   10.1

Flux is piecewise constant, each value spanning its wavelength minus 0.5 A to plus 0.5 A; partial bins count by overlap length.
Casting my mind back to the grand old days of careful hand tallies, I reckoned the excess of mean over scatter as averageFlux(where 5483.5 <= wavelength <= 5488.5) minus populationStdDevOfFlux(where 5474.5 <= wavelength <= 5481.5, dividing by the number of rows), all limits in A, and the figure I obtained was 7.8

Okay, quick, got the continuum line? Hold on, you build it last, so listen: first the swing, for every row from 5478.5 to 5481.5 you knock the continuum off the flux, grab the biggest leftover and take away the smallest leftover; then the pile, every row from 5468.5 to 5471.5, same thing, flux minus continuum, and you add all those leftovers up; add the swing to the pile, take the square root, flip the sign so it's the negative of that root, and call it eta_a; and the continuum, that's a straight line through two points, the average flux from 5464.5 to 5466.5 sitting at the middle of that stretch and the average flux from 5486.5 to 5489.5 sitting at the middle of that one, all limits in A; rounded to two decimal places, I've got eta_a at -1.32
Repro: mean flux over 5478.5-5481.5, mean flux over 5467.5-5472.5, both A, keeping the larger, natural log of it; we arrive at 2.20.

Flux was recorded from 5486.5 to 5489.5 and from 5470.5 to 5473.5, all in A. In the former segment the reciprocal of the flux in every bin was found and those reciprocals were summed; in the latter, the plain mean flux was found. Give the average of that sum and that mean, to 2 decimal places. 4.98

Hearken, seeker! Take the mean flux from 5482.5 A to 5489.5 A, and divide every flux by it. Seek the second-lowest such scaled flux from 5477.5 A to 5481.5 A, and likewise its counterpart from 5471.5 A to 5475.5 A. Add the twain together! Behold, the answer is 1.93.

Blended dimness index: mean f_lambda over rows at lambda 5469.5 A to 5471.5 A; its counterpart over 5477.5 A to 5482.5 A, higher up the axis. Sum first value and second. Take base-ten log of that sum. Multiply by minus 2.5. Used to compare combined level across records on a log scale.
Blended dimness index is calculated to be -3.11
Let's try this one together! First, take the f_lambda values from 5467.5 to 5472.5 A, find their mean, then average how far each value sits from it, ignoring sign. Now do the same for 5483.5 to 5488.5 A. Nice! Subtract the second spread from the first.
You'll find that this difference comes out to 0.4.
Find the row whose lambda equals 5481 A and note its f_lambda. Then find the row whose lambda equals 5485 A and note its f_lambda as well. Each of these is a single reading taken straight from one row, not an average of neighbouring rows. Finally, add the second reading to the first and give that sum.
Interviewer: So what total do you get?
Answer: 18.1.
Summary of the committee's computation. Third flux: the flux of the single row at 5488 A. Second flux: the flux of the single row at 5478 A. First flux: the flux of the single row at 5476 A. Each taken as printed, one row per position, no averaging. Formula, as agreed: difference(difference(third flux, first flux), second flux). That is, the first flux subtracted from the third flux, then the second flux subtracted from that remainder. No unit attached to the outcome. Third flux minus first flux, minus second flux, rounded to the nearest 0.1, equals -7.8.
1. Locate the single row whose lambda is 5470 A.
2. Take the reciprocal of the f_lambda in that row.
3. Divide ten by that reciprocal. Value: 83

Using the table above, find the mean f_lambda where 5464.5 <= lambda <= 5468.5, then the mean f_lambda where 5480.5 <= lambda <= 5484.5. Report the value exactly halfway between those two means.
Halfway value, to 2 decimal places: 9.03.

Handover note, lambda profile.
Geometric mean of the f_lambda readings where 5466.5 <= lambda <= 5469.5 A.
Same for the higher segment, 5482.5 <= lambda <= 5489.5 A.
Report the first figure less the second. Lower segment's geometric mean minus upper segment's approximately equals -0.1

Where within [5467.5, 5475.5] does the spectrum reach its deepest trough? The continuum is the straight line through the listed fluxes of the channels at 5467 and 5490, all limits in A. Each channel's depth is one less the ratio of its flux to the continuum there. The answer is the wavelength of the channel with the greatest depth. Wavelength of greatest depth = 5470 A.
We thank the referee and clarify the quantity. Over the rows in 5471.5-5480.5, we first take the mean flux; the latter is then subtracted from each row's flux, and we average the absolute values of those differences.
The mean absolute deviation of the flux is 0.69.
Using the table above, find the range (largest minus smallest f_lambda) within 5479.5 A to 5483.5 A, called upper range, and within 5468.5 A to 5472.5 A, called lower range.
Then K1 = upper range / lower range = 0.9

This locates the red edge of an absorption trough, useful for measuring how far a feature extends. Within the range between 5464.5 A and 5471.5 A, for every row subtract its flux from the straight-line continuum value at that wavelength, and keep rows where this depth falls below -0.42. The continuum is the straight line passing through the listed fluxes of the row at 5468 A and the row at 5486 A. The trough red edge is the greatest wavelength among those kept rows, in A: 5471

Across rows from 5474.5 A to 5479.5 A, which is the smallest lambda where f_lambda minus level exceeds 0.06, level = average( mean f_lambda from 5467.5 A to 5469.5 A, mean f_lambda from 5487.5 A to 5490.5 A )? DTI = 5475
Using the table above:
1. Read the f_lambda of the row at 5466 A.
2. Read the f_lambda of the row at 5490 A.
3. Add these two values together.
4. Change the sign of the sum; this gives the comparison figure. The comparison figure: -17.5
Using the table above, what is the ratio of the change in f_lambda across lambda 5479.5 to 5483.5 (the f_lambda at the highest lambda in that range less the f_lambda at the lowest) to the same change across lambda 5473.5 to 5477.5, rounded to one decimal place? -1.6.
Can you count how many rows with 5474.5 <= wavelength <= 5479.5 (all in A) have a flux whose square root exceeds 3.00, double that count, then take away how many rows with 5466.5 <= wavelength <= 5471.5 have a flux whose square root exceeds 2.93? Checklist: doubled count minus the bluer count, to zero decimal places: -3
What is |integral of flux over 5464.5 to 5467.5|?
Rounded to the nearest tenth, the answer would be 26.8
